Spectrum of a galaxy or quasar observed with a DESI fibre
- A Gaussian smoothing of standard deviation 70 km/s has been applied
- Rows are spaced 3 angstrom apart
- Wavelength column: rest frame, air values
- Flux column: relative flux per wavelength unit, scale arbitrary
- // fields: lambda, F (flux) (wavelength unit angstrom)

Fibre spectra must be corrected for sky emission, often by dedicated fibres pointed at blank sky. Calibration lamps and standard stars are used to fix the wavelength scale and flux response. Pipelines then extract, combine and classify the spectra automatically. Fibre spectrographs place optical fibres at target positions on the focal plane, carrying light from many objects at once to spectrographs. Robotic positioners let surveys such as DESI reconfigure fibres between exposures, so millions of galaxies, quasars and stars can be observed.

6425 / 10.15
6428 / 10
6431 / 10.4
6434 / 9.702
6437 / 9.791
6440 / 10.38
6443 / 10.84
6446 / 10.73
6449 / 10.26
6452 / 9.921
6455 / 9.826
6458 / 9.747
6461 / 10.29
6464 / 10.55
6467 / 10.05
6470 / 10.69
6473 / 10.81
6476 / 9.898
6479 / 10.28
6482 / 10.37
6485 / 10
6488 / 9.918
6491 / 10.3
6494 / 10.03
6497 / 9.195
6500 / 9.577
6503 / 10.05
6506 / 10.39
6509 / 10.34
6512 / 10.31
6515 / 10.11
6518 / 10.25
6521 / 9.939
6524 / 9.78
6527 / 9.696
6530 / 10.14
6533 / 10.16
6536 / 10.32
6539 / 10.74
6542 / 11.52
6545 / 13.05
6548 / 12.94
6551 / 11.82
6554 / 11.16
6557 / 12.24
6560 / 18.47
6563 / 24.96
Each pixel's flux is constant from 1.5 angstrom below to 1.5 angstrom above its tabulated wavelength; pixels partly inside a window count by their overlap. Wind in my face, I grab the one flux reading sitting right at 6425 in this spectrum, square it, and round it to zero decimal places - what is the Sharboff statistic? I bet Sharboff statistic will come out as 103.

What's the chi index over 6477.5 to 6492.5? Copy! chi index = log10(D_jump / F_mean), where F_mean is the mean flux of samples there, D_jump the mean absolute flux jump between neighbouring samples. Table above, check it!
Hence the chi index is -1.6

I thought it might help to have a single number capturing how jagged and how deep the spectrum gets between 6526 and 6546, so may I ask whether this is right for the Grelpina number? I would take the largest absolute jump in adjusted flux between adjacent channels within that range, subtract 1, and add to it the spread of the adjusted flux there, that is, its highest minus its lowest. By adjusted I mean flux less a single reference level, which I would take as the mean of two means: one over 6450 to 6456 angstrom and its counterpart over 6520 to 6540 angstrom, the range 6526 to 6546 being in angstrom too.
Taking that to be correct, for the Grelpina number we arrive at 3.9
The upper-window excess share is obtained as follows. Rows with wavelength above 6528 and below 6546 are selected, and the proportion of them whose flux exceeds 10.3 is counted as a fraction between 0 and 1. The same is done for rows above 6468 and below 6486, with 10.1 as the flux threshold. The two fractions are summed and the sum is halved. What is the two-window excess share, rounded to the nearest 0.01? 0.67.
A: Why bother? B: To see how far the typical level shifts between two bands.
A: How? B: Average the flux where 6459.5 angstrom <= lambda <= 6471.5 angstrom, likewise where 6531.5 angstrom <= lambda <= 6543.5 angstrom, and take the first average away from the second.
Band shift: 0.29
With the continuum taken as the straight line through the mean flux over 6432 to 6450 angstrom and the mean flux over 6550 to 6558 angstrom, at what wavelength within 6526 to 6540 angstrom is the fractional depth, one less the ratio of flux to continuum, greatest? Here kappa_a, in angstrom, 6527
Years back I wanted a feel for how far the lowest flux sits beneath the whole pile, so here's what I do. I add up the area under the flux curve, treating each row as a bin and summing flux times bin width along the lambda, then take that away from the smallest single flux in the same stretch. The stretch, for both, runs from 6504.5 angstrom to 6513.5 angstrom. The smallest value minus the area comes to -83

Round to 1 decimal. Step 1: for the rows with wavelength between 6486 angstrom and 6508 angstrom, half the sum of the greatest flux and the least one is 9.8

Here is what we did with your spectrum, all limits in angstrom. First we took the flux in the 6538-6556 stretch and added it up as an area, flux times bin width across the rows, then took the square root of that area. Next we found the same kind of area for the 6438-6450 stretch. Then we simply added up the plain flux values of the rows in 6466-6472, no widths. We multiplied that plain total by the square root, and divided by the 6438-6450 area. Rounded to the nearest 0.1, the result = 2.4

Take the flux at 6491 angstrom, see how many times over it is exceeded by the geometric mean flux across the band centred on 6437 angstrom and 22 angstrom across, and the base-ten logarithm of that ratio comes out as -0.002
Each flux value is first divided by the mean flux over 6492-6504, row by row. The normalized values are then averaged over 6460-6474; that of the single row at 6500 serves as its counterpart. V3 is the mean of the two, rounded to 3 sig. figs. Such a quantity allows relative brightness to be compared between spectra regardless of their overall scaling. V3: 1.03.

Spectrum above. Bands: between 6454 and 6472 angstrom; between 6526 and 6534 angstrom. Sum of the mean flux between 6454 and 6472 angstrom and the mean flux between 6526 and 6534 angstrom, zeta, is 20.2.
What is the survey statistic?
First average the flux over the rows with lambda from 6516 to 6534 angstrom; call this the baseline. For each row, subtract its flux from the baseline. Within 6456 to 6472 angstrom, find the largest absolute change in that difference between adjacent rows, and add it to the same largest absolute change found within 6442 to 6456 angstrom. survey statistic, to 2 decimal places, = 1.11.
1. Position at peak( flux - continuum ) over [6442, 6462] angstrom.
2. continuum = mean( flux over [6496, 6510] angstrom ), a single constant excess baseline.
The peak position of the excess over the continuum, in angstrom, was 6443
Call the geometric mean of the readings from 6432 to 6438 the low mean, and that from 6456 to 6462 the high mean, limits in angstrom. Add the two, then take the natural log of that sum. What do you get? 2.98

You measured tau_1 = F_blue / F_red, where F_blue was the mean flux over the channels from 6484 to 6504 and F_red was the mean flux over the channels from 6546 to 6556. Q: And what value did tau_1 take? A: 0.82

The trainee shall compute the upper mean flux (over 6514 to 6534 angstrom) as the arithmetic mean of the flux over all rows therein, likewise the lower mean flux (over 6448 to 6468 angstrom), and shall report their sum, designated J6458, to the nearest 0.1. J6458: 20.1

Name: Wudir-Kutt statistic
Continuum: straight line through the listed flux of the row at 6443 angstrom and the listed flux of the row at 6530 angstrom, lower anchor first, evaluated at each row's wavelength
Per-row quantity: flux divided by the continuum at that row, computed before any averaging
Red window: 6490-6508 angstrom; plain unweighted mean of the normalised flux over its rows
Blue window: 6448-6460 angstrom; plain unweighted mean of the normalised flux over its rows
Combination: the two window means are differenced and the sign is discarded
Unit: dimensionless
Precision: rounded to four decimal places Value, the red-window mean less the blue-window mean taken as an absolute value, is 0.0308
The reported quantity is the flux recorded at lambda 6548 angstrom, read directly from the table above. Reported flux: 12.94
